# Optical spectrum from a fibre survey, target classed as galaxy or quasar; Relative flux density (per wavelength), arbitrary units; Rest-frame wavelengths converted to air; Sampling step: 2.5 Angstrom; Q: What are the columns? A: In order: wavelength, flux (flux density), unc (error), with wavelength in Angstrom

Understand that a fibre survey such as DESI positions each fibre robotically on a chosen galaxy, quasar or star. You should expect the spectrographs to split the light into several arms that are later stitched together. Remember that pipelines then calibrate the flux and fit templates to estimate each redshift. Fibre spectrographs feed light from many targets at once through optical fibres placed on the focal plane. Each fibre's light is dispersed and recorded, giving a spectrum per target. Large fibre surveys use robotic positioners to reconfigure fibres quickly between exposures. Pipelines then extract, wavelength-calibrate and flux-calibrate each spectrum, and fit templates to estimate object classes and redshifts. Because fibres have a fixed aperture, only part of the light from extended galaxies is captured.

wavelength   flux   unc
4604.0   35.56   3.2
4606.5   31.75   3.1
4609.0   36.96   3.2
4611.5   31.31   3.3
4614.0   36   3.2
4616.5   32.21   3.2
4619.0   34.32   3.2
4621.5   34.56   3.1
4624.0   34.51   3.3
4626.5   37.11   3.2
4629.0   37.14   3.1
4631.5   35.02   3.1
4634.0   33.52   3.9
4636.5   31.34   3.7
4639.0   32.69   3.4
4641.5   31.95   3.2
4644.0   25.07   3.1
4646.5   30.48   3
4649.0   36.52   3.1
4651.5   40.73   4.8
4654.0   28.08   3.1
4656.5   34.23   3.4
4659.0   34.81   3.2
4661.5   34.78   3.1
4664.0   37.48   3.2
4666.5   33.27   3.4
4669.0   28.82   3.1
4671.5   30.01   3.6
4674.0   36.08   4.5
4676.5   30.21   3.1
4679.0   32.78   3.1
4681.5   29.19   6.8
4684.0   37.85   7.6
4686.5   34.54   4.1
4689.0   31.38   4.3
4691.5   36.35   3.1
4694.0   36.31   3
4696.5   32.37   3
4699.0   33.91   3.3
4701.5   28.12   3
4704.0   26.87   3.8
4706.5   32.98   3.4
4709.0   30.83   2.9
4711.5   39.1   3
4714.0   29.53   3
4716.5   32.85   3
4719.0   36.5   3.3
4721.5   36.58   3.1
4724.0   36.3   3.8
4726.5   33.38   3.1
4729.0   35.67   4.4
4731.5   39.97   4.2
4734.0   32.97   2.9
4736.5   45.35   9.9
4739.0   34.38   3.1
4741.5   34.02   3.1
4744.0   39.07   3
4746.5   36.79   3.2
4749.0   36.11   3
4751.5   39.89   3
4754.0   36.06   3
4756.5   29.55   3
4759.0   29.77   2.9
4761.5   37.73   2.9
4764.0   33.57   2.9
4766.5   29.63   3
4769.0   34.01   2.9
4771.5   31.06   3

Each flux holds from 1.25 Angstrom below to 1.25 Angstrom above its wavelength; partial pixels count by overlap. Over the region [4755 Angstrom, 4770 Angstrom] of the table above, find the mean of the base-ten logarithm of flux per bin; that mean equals 1.51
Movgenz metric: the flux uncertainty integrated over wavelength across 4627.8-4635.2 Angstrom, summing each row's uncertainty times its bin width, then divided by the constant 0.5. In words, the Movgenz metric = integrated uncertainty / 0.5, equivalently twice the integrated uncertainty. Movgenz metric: 50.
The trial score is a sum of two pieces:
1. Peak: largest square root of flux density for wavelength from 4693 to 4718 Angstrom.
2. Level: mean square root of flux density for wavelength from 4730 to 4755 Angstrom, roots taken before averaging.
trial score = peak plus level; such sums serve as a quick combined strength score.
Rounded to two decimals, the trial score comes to 12.37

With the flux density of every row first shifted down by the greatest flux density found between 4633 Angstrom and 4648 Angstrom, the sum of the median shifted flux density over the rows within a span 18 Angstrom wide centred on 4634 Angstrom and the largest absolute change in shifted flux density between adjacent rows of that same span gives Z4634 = 2.2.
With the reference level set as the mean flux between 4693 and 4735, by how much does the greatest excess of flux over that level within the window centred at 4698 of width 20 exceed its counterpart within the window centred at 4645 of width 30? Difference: -4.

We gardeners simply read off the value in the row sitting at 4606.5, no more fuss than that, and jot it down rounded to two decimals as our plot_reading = 31.75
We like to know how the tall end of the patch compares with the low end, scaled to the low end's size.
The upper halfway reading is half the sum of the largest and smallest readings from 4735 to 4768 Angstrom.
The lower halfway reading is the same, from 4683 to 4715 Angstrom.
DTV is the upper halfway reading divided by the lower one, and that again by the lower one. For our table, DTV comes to 0.0344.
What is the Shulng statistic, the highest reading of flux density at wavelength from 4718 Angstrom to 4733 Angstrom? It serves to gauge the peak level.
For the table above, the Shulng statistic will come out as 39.97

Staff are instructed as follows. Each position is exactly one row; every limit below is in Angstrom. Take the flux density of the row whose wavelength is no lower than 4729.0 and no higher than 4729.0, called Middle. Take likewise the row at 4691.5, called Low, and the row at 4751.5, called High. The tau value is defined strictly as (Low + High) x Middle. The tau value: 2719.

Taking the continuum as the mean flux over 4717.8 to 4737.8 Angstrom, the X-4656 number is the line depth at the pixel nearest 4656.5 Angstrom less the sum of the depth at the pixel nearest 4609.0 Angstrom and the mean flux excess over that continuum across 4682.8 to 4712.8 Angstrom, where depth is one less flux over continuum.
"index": 3.8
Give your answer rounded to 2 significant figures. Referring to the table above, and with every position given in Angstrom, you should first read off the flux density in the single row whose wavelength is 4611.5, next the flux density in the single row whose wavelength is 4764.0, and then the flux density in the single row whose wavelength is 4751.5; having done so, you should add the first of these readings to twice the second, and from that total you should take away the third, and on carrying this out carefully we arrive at 59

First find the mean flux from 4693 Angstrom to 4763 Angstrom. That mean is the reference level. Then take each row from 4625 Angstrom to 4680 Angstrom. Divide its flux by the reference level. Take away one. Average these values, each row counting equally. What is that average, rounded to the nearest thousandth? -0.042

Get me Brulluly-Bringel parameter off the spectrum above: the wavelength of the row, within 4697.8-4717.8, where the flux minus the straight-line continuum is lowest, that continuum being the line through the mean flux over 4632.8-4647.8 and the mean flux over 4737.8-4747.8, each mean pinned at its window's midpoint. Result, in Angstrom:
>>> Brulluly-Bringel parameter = 4704.0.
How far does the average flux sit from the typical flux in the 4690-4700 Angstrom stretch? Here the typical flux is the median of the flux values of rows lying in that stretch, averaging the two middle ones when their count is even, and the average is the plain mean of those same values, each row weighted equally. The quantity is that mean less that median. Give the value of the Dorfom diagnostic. -0.4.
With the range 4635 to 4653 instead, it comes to 0.7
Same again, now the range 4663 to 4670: -0.1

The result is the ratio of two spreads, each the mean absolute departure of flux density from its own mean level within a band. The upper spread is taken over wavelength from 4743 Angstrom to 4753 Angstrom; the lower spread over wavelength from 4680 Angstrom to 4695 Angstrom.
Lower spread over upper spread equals 1.75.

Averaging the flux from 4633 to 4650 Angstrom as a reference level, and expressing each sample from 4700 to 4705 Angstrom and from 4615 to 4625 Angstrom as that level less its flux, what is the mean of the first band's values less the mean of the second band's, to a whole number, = 6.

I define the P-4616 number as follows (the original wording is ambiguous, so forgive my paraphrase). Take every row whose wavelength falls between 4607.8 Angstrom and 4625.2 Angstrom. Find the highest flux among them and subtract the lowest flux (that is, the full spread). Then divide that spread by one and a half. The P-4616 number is 4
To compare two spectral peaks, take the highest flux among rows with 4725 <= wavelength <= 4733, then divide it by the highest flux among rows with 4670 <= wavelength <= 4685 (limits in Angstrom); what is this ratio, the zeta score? 1.06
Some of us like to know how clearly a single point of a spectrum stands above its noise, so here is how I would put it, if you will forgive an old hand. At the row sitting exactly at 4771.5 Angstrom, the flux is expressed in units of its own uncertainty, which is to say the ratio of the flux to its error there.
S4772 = 10.4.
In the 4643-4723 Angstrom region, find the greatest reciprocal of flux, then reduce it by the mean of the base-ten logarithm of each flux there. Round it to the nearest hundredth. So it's -1.48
